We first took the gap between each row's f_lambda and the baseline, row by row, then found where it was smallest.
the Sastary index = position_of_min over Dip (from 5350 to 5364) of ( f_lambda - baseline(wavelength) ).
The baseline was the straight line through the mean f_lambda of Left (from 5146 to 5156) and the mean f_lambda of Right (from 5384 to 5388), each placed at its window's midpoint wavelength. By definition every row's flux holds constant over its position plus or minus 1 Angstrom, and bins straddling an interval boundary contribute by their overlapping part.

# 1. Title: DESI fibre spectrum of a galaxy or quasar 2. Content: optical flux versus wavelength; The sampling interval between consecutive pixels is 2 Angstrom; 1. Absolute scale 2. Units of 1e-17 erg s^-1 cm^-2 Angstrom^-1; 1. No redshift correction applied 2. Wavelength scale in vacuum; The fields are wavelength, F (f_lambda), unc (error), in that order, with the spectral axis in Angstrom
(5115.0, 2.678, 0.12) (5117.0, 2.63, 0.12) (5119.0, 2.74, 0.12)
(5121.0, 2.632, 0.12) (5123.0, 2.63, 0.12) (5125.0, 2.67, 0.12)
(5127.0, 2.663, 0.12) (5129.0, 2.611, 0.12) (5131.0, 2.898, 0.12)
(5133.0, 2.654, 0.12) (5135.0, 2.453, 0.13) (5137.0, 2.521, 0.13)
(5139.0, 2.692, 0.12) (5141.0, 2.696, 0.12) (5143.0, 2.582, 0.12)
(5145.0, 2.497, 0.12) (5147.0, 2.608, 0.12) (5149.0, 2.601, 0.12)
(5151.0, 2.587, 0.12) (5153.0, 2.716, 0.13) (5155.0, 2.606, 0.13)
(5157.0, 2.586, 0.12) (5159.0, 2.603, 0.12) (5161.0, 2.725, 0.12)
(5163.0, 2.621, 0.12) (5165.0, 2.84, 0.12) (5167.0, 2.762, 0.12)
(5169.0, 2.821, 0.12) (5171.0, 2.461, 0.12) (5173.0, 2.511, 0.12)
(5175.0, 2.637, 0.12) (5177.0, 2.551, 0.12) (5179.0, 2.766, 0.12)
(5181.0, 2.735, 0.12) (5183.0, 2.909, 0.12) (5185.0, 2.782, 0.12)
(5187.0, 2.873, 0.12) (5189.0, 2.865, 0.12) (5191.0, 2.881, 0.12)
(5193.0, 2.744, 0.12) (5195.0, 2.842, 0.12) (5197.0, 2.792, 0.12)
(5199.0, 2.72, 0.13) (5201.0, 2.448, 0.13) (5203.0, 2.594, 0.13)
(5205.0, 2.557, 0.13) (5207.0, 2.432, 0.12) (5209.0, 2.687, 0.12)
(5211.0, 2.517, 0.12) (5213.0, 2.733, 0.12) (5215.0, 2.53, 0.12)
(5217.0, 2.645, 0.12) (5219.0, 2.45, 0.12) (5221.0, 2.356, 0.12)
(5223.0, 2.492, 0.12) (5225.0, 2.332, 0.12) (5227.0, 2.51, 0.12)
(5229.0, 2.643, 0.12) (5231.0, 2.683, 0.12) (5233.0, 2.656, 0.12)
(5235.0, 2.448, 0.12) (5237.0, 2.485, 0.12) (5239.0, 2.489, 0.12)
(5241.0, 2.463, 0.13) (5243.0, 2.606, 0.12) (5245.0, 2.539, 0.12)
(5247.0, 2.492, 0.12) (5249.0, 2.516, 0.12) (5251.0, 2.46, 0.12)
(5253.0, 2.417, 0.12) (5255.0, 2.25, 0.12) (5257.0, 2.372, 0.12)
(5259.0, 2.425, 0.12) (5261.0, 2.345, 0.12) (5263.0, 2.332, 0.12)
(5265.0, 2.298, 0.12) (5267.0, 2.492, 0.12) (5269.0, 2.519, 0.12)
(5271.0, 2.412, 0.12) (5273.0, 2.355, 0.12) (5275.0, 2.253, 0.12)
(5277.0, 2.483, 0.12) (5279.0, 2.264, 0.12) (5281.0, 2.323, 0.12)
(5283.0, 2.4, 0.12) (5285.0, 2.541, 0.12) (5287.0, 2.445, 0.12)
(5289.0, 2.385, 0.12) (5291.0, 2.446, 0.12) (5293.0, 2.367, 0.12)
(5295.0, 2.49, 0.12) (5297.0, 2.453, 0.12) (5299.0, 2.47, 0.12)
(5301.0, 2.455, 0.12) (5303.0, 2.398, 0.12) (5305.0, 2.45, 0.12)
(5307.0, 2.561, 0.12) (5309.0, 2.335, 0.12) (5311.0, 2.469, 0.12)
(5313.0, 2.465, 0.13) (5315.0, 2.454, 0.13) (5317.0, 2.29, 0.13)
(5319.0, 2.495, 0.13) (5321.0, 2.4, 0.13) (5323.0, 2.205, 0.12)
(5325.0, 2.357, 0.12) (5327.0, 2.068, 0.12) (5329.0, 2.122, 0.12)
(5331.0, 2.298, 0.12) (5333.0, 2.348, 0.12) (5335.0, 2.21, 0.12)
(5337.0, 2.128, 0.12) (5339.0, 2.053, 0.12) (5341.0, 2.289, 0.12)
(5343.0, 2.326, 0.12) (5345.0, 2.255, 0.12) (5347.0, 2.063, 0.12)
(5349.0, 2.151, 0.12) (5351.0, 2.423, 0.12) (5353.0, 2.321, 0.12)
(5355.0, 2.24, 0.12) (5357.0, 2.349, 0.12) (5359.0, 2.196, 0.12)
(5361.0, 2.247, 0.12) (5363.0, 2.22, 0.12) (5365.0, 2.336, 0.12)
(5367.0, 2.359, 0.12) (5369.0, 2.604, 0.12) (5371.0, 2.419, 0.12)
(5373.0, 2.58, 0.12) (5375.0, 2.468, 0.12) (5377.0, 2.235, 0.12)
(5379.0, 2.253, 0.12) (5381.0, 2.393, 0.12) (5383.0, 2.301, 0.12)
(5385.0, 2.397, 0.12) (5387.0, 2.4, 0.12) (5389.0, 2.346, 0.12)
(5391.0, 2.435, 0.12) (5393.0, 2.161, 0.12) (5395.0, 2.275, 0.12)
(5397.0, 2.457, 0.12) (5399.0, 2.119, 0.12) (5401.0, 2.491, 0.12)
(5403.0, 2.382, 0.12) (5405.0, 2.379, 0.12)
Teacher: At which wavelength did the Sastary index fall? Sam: 5359.0 Angstrom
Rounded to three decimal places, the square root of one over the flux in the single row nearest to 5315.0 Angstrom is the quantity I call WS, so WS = 0.638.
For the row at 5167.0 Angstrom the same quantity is 0.602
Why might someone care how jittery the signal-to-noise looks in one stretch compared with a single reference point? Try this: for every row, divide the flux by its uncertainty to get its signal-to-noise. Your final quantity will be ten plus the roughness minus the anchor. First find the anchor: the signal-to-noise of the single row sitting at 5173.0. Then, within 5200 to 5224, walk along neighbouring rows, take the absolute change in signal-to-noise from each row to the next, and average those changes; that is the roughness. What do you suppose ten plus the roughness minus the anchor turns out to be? -9.7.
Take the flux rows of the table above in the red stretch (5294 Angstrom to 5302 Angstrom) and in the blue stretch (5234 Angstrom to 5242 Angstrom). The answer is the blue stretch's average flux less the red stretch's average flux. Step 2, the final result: 0.00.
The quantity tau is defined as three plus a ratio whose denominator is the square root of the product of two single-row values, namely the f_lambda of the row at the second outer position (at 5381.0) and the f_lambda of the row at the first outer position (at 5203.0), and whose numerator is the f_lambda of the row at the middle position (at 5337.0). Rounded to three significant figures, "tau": 3.85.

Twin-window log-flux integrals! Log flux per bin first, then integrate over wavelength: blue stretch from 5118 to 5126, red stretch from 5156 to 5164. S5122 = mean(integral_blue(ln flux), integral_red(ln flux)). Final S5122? 7.80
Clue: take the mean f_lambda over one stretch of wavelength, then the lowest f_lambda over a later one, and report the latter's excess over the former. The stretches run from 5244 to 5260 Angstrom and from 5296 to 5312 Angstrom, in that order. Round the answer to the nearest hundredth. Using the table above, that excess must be -0.10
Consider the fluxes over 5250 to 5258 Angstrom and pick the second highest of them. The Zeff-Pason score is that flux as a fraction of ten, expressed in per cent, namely 24.2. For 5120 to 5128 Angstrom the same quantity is 26.6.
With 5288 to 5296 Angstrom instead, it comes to 24.5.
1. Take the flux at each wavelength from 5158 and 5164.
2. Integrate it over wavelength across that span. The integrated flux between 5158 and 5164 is 15.9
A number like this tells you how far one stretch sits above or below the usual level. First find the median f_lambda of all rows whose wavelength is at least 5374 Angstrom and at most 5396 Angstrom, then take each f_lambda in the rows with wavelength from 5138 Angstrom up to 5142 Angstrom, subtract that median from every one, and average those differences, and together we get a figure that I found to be 0.35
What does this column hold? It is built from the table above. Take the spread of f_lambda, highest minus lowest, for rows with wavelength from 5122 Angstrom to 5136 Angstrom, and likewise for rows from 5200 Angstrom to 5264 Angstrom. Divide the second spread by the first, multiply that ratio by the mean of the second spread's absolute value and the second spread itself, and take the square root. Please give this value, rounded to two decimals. 0.72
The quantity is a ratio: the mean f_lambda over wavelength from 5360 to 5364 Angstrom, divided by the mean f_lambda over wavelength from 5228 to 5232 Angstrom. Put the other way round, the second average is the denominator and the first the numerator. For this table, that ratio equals 0.84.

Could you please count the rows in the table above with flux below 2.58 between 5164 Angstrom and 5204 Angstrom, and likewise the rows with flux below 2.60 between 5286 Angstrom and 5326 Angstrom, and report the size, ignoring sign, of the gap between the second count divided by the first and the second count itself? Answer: 15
